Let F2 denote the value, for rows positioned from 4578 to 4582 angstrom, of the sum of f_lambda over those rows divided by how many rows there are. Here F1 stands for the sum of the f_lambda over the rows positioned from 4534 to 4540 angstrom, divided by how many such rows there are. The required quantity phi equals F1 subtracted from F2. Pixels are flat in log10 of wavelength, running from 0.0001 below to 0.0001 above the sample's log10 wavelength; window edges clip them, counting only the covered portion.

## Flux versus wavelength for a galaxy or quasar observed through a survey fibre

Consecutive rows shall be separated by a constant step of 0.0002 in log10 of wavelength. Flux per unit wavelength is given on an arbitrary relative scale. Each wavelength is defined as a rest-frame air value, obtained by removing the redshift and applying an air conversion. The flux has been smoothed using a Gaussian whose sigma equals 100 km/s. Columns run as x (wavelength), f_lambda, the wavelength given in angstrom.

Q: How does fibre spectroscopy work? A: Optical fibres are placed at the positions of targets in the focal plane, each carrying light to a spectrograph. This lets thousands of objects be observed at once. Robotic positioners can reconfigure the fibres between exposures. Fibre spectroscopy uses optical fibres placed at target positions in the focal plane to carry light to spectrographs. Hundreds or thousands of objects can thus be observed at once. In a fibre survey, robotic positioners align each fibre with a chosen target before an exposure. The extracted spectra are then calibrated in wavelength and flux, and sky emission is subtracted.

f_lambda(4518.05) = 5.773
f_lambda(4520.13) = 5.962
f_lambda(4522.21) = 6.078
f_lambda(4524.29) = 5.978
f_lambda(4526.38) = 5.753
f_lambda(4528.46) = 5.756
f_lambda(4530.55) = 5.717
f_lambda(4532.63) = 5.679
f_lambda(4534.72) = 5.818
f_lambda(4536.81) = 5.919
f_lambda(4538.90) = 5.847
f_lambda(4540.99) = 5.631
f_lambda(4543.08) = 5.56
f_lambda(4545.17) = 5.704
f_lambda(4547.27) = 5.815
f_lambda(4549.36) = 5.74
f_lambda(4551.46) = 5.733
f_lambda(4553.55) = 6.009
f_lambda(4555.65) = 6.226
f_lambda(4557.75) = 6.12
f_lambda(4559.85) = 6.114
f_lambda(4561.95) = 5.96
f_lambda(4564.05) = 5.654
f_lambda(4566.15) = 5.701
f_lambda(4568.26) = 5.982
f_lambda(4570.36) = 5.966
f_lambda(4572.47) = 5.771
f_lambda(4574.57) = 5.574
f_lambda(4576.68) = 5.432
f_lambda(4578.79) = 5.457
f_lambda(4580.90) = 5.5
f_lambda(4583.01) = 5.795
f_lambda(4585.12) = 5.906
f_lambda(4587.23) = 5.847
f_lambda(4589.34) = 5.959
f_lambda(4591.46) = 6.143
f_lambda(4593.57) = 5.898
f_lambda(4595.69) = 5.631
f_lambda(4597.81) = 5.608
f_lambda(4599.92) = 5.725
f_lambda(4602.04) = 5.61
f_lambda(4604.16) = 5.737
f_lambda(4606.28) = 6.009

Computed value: -0.4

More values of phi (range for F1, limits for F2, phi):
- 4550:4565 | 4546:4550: -0.2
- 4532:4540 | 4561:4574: 0.0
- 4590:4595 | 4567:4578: -0.3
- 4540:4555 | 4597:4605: -0.1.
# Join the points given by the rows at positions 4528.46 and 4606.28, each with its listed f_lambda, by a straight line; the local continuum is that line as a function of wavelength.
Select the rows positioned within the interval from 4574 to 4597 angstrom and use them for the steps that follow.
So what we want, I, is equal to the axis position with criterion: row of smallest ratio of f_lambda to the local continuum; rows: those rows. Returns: 4576.68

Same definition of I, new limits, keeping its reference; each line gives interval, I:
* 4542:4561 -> 4543.08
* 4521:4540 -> 4532.63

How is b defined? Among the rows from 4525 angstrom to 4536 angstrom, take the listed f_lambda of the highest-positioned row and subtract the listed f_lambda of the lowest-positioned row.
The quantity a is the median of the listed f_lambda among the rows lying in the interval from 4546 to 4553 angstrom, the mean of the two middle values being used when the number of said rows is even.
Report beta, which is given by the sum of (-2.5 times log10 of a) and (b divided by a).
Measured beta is -1.89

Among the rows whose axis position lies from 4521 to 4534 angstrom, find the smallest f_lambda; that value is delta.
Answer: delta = 5.679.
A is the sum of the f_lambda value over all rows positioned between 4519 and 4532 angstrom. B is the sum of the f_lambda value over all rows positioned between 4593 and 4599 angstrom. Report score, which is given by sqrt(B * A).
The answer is 24.6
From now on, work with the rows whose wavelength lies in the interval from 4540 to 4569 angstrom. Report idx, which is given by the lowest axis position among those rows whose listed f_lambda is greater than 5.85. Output 4553.55 angstrom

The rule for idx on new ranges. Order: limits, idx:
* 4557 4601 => 4557.75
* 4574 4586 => 4585.12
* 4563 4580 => 4568.26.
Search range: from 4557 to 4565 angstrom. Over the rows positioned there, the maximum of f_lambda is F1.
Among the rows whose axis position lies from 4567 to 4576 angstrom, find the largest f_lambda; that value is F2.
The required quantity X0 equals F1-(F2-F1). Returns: 6.3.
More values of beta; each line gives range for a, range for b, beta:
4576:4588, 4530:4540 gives -1.86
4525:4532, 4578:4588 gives -1.83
